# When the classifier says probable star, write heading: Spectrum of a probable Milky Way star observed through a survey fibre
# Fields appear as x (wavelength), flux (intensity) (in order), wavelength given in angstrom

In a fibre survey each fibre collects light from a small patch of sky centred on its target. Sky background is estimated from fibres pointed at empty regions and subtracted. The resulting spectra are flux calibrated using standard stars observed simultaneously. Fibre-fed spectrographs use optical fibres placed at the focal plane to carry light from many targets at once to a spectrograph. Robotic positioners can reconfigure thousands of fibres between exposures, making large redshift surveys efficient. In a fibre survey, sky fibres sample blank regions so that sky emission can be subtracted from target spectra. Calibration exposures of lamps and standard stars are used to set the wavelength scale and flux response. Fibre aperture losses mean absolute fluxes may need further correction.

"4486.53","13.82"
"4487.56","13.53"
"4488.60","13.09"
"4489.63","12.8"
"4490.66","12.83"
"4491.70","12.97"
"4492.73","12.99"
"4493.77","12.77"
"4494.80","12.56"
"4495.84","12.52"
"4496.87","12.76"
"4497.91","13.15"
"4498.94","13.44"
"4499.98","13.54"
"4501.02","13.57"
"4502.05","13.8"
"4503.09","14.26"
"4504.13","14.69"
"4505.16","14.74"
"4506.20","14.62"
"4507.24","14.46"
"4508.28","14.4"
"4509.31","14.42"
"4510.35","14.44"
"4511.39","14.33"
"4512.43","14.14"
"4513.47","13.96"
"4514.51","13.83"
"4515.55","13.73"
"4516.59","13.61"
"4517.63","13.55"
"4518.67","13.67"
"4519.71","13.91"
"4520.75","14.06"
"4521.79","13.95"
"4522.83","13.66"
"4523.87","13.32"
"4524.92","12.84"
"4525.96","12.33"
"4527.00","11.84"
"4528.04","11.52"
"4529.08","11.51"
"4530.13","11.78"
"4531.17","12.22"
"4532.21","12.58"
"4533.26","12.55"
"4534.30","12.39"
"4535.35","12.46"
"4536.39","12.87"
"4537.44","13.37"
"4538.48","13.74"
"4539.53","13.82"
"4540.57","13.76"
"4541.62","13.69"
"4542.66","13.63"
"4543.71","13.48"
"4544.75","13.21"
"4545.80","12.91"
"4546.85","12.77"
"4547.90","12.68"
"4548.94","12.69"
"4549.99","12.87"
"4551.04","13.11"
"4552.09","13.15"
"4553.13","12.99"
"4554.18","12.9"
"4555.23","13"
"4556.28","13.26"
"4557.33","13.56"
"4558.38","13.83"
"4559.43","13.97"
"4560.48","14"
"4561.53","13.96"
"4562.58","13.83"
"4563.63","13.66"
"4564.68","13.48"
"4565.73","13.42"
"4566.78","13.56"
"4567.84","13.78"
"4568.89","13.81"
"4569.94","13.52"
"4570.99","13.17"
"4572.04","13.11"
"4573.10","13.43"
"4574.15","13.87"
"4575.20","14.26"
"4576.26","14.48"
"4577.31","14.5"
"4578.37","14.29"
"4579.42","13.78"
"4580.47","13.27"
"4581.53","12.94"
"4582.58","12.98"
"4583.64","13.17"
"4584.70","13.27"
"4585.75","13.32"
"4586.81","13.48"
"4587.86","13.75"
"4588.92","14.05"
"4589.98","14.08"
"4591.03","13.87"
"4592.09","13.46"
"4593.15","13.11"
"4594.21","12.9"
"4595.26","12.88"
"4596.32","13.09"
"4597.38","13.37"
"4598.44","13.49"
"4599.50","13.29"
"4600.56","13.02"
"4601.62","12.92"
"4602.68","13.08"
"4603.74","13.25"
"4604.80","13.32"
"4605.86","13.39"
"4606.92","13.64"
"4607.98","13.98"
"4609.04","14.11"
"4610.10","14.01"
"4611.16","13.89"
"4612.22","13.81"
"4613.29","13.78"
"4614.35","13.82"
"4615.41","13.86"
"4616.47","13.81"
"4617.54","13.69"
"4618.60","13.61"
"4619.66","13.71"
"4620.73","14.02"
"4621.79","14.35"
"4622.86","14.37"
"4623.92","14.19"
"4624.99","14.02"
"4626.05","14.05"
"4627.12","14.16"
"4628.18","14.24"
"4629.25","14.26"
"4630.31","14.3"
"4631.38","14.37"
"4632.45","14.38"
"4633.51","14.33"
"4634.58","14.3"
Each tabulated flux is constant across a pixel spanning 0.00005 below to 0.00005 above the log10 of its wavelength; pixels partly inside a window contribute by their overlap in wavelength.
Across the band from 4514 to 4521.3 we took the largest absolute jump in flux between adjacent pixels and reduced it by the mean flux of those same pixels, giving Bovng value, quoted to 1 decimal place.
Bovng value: -13.5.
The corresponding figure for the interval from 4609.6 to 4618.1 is -13.7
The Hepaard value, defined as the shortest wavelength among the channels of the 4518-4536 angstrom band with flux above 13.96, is 4520.75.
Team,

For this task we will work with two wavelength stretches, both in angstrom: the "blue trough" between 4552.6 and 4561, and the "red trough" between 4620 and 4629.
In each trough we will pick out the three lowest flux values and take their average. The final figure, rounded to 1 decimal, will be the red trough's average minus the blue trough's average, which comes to 1.1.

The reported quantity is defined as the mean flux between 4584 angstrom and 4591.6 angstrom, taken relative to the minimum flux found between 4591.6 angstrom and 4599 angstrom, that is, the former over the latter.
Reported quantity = 1.06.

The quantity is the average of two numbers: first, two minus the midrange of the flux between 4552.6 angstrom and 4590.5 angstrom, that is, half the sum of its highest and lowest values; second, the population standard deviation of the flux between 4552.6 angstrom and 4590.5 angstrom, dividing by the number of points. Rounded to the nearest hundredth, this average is -5.63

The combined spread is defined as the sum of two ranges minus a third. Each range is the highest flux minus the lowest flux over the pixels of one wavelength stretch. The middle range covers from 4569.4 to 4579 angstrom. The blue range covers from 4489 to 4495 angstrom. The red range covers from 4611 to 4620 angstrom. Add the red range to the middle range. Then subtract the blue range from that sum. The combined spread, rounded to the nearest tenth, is 1.2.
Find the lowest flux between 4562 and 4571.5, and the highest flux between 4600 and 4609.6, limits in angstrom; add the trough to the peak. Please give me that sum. 27.3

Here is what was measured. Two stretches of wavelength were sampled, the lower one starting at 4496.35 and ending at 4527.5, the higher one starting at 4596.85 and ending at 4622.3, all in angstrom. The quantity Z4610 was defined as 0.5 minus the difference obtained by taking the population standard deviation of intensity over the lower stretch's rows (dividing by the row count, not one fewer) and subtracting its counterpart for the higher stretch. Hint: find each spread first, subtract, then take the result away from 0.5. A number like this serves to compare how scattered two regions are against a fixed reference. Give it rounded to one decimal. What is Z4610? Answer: 0.2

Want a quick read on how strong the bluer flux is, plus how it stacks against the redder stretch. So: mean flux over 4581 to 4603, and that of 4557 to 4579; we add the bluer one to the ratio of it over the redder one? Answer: 14.8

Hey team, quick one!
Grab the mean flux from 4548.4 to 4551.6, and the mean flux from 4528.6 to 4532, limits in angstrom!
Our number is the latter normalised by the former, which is 0.92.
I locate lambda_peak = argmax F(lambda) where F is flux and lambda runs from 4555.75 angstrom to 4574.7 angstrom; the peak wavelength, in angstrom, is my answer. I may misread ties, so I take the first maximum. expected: 4560.48 angstrom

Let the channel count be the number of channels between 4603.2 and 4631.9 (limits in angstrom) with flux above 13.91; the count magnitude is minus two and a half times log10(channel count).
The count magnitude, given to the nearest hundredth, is -2.87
